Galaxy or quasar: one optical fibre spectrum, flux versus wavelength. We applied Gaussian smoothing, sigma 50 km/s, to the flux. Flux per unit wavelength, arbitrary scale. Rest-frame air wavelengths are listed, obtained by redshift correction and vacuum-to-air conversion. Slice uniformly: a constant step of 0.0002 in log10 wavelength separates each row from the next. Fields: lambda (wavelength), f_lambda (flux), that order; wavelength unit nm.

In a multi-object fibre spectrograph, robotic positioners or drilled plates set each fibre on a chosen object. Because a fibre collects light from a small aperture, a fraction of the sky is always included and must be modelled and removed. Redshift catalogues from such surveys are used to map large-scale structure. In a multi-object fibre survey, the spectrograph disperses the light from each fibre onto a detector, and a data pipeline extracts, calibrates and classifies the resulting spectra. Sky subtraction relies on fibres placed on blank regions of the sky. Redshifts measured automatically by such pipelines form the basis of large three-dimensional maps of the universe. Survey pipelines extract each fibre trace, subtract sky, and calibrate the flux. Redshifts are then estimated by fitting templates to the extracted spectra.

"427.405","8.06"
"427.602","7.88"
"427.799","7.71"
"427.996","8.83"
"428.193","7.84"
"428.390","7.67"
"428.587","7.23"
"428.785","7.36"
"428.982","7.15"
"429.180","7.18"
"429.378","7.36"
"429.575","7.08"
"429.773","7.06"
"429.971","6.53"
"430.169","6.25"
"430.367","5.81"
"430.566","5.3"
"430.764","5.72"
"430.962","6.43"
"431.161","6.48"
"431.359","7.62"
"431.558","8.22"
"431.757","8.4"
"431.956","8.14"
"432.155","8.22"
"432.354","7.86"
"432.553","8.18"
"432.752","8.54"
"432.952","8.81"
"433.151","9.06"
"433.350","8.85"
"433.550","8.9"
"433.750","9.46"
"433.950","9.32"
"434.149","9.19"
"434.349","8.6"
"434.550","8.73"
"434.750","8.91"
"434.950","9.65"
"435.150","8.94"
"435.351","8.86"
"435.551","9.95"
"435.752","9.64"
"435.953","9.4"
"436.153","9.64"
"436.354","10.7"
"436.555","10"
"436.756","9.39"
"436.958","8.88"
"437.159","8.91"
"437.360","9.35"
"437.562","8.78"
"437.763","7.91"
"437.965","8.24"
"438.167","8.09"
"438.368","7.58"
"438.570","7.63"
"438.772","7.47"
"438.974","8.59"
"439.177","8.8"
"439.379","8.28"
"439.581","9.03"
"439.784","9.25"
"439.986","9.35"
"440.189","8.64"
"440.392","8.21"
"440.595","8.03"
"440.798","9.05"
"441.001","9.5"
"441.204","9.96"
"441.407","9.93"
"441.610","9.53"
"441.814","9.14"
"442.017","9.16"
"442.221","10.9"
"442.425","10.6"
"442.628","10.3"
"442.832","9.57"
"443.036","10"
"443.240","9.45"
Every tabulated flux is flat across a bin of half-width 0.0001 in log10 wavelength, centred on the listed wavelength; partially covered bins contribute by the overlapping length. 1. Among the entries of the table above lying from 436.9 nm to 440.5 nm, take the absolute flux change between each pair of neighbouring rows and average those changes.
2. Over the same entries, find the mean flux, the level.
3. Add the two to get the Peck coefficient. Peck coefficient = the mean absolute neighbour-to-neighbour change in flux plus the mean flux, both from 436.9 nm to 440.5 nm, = 8.92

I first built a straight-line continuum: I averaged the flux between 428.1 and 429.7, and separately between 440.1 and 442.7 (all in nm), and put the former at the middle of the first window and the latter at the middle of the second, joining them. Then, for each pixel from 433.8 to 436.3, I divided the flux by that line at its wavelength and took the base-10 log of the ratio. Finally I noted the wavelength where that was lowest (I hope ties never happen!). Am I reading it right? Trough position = 434.349 nm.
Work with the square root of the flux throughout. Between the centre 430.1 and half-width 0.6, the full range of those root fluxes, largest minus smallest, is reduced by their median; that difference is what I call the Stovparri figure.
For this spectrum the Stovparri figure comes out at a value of -2.17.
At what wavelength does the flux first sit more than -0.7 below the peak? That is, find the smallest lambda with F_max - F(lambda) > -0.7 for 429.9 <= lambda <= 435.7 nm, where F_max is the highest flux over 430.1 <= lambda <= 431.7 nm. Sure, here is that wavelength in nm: 429.971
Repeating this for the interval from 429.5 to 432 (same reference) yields 429.575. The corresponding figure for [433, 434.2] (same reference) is 433.350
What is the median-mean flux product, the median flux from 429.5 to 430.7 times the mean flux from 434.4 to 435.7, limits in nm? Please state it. 59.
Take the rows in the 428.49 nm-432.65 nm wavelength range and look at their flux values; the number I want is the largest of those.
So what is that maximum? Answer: 8.4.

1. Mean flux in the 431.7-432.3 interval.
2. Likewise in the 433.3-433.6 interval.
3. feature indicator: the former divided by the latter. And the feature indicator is 0.93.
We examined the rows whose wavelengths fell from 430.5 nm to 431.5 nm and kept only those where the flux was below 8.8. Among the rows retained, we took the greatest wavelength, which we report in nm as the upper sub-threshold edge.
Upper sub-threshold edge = 431.359 nm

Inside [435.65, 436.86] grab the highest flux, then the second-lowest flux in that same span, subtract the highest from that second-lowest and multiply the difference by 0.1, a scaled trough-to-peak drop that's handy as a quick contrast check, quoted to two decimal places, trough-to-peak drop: -0.13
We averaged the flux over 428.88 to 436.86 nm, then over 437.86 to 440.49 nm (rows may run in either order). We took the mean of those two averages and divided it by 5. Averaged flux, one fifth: 1.66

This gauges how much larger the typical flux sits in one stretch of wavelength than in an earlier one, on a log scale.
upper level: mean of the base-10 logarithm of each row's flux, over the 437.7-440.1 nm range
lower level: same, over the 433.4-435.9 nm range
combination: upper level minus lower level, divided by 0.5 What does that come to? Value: -0.08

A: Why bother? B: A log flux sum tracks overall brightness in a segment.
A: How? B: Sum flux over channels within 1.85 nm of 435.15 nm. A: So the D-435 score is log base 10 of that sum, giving 2.25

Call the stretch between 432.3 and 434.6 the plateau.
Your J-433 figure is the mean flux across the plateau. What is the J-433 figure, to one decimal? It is 8.8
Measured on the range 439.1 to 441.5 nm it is 9.0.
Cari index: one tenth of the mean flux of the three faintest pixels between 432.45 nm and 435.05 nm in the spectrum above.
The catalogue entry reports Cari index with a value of 0.84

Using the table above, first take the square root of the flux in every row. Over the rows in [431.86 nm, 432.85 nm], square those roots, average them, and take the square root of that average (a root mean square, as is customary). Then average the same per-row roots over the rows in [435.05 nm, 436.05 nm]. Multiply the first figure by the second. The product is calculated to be 8.75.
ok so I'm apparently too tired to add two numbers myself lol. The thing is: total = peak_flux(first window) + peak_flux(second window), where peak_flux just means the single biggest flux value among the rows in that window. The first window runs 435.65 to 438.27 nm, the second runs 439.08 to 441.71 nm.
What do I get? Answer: 20.7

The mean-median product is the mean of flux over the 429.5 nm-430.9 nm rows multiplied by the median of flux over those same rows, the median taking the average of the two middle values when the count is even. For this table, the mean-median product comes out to 39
